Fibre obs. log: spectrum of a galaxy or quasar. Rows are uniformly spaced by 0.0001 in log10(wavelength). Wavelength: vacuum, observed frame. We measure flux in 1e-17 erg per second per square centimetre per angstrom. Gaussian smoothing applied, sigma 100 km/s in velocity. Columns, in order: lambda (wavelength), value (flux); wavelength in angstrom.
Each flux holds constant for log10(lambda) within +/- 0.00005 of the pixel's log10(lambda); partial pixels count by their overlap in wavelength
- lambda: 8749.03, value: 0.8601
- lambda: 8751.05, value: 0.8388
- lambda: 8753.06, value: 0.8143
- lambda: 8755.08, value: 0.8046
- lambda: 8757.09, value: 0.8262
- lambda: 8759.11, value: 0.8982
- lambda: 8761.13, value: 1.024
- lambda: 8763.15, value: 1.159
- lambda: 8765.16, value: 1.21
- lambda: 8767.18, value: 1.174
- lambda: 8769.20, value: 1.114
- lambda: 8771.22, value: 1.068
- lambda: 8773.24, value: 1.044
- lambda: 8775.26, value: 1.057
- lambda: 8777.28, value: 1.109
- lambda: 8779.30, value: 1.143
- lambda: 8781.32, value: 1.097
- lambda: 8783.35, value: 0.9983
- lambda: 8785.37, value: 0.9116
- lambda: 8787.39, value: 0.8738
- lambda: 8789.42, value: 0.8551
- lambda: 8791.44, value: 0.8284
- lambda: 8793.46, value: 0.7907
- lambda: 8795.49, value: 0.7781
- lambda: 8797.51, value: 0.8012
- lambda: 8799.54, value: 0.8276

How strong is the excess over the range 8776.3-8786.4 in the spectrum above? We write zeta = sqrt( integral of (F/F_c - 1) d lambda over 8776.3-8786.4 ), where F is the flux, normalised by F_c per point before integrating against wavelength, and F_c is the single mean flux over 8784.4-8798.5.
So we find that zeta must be 1.6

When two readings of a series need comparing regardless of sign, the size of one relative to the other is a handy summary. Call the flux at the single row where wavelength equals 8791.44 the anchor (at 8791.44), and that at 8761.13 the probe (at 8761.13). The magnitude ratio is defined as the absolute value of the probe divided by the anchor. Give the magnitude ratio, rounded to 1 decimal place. 1.2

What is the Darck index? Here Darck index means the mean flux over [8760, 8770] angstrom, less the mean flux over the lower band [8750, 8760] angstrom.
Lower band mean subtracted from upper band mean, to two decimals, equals 0.30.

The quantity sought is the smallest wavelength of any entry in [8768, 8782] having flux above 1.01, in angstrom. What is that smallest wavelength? 8769.20 angstrom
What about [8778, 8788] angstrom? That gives 8779.30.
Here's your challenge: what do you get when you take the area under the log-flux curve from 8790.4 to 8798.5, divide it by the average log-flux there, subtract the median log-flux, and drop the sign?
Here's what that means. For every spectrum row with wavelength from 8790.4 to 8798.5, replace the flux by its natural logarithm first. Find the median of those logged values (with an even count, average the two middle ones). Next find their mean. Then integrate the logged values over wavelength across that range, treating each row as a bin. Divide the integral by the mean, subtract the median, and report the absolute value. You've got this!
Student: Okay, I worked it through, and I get 8.33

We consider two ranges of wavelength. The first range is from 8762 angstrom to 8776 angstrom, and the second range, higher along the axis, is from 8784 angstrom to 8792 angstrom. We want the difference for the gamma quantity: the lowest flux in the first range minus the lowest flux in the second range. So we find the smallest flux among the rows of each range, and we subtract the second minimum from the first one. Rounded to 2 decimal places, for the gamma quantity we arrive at 0.22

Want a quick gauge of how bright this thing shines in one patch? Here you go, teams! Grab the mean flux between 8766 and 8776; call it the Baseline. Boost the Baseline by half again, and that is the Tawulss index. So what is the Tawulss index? 1.64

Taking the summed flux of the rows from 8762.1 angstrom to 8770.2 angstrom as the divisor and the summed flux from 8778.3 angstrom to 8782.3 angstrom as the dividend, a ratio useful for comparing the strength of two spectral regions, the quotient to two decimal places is 0.48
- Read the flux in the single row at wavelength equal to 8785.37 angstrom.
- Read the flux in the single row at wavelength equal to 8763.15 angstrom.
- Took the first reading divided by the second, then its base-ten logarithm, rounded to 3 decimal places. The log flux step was -0.104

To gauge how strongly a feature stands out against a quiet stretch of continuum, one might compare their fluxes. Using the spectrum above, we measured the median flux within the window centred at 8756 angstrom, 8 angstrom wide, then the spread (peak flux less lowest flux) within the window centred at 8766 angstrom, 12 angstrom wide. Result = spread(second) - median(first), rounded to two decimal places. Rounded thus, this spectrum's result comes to -0.63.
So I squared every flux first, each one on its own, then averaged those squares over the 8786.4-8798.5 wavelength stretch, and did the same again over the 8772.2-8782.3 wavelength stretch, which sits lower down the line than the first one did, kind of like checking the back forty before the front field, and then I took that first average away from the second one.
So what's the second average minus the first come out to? 0.5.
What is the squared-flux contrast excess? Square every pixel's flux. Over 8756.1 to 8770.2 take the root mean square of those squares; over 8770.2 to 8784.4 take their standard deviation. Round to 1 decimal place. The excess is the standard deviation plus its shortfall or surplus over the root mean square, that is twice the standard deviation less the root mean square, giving -1.0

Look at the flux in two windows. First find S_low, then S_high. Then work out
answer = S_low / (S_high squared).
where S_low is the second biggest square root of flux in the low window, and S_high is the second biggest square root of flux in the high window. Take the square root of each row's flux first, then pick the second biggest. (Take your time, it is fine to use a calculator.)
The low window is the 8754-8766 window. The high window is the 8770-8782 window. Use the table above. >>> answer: 0.97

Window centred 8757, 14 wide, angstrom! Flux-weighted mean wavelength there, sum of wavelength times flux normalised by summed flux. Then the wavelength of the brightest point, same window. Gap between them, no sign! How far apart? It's 5.6 angstrom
